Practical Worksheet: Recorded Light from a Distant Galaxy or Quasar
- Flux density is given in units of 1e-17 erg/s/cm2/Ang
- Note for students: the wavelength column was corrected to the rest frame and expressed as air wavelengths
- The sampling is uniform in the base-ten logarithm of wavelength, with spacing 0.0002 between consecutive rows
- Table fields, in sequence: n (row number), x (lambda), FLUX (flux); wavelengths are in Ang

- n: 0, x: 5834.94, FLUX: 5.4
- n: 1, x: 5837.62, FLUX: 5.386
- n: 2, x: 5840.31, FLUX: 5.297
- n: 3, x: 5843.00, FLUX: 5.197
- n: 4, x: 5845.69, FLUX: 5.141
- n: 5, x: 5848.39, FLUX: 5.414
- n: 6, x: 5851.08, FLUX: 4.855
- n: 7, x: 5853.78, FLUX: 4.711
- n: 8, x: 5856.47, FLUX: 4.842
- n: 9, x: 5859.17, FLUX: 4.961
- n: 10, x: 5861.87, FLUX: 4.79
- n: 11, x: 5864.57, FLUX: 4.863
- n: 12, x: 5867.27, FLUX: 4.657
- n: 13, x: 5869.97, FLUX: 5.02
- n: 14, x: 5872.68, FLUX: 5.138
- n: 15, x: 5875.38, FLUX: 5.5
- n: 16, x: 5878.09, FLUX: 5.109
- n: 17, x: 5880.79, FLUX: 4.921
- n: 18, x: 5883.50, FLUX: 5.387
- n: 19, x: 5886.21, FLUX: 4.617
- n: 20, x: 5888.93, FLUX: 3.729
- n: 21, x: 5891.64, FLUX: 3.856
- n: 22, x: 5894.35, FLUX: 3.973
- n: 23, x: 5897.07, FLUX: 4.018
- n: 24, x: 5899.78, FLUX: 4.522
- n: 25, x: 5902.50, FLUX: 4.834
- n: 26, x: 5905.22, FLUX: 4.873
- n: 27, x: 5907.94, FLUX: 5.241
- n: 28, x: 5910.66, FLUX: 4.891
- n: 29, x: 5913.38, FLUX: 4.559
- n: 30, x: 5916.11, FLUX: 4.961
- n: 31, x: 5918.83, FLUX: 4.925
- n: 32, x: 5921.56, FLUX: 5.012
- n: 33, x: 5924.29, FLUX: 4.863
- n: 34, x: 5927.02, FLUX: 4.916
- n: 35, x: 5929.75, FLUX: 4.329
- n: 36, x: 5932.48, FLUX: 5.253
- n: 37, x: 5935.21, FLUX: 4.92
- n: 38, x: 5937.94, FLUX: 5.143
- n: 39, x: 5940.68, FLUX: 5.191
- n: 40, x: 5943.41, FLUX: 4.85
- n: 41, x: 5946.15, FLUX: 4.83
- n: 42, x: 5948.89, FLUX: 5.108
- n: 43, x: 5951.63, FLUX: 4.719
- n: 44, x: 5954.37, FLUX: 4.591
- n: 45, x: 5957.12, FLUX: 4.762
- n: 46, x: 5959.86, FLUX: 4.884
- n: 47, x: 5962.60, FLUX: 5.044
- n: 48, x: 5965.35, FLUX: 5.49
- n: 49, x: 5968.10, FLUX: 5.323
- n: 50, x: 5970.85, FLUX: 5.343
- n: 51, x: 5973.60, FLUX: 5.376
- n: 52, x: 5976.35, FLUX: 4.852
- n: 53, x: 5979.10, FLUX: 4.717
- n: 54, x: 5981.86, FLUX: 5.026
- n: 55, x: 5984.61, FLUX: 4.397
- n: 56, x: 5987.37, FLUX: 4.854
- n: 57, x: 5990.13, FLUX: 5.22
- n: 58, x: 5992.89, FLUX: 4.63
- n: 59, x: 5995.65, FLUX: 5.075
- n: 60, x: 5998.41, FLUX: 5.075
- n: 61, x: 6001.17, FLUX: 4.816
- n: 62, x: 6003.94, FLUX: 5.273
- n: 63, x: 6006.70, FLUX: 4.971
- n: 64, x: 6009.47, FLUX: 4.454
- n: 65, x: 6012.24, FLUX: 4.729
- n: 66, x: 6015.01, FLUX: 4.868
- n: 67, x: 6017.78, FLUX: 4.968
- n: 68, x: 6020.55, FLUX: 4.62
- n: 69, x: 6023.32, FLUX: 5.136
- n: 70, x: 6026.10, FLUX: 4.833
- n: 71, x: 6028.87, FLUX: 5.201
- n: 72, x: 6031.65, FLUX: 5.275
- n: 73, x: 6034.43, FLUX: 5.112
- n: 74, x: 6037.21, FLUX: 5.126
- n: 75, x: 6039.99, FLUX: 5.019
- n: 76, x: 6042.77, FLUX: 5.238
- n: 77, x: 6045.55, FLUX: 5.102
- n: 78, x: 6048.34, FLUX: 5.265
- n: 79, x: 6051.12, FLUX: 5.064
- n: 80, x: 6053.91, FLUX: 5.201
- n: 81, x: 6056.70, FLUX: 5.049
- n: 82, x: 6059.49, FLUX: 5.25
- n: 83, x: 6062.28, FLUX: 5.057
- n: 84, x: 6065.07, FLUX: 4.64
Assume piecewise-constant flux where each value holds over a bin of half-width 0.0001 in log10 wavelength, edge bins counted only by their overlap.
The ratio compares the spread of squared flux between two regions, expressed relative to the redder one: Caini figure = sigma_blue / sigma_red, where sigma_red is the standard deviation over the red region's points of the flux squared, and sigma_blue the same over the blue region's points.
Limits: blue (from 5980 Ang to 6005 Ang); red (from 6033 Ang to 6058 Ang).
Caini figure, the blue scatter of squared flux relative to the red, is 3.1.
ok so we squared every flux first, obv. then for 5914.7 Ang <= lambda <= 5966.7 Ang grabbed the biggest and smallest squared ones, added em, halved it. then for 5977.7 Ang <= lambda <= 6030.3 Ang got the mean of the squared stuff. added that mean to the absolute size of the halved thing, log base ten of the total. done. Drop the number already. 1.685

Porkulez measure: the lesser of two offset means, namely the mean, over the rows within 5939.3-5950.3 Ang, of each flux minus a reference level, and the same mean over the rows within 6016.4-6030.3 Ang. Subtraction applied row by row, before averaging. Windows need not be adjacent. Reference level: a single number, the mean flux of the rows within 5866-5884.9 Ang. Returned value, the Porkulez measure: -0.15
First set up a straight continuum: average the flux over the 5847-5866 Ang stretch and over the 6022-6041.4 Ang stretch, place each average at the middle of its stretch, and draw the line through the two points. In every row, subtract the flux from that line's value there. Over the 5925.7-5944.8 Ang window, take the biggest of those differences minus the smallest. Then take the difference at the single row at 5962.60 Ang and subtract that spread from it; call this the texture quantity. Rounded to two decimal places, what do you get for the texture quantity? -0.94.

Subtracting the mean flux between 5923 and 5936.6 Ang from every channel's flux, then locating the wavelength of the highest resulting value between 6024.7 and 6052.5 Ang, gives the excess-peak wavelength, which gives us 6031.65 Ang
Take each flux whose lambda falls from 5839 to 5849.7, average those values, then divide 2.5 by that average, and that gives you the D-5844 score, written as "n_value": 0.475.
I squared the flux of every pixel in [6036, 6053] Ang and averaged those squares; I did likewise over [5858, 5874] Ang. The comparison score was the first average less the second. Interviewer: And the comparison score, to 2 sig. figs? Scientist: 2.3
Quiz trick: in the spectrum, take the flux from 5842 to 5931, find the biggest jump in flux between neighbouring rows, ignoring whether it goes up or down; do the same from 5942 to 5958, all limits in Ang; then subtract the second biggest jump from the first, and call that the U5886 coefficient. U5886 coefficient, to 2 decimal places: 0.50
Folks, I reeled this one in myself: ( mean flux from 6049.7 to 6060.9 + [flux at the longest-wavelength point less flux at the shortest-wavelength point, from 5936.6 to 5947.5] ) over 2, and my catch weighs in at 2.41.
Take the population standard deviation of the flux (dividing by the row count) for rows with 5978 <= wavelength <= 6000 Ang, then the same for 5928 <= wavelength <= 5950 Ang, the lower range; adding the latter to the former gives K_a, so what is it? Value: 0.54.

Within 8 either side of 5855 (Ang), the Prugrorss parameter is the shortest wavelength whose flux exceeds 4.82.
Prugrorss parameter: 5848.39 Ang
